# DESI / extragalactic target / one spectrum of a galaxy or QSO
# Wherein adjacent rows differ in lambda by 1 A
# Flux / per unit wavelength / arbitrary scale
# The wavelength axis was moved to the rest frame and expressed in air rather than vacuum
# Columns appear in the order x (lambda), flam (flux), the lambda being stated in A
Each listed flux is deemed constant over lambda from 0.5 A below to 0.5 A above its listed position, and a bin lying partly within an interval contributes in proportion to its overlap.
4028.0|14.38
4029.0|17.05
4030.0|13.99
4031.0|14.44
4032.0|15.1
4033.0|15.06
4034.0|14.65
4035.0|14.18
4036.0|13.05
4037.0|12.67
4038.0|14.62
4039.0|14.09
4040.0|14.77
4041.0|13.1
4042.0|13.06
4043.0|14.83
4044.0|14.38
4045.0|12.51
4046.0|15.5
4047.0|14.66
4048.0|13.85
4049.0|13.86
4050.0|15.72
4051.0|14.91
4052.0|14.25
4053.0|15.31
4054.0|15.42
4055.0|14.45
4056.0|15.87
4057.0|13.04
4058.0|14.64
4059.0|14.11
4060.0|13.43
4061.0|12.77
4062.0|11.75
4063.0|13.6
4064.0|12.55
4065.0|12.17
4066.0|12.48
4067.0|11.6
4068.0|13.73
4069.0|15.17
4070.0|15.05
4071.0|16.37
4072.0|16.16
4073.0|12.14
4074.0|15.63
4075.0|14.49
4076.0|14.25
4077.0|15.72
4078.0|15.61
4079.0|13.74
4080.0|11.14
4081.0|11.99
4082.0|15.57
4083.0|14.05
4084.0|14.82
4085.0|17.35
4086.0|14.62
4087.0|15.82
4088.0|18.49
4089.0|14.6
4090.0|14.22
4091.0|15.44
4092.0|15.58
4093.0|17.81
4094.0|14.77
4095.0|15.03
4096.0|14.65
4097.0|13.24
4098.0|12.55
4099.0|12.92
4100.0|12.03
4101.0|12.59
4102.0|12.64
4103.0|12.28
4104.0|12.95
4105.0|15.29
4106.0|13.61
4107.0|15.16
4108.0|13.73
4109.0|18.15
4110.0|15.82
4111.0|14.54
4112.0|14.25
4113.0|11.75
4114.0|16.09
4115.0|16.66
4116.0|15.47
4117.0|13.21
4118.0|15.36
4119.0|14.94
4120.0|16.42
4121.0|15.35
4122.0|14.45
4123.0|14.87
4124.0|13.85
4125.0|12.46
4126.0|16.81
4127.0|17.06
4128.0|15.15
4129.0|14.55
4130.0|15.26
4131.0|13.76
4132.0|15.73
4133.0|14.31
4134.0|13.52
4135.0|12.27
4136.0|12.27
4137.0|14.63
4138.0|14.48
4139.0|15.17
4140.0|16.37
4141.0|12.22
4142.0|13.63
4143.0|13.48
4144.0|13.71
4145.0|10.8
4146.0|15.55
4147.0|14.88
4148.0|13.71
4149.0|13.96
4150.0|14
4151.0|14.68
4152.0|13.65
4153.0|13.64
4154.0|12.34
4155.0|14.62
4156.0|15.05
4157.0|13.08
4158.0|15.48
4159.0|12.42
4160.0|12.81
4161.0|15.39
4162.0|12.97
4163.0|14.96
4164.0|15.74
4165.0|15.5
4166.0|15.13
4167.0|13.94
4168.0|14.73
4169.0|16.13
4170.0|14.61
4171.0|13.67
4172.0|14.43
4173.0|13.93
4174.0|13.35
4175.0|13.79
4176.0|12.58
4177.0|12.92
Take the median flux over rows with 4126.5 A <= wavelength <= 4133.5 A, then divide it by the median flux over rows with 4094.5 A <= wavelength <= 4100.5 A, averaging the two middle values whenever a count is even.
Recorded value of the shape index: 1.16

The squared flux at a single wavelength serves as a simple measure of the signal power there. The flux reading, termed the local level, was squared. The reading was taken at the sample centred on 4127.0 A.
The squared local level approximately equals 291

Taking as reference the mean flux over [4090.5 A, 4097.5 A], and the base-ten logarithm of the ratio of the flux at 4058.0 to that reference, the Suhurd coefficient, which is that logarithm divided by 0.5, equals -0.034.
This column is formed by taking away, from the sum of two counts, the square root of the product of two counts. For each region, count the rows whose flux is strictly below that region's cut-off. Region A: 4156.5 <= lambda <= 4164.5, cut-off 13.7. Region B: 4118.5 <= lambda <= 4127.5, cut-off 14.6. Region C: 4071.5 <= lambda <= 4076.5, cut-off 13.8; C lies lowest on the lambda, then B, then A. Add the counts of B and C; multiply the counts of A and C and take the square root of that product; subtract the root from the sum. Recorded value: 2.0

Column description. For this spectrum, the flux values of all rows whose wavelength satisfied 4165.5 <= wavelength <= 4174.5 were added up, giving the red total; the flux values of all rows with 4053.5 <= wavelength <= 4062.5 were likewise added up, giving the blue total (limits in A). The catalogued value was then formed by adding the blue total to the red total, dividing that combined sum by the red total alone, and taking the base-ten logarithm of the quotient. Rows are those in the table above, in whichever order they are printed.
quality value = 0.294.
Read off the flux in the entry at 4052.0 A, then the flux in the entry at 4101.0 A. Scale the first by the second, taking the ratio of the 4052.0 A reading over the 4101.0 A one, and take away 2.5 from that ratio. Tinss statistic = -1.37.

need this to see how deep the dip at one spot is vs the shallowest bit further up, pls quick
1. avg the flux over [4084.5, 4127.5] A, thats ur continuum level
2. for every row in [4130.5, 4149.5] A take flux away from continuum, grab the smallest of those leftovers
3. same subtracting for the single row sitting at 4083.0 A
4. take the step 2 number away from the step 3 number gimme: 2.3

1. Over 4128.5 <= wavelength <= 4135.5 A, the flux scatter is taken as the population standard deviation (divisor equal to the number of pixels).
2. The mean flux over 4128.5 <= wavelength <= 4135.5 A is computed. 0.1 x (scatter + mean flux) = 1.53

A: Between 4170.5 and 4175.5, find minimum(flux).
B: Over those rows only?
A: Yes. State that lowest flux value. 13.35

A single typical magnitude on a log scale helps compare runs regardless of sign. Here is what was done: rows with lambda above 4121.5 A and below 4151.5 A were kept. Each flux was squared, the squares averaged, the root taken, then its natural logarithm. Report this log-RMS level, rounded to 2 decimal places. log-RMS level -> 2.66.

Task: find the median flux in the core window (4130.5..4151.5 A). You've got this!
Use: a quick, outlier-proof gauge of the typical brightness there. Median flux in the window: 14.0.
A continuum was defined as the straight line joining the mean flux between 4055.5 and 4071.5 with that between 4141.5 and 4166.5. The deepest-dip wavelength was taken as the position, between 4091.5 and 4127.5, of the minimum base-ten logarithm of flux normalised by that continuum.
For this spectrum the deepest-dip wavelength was 4113.0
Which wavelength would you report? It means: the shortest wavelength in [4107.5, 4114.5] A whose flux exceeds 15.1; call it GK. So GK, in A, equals 4109.0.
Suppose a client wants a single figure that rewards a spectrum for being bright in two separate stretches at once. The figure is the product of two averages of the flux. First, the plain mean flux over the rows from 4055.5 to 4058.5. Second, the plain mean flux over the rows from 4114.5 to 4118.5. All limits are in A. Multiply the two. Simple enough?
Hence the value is 220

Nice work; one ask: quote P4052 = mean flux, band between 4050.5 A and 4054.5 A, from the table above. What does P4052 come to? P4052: 15.0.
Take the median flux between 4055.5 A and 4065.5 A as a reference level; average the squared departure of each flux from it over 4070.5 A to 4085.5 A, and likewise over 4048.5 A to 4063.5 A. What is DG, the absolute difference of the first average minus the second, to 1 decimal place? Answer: 2.5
